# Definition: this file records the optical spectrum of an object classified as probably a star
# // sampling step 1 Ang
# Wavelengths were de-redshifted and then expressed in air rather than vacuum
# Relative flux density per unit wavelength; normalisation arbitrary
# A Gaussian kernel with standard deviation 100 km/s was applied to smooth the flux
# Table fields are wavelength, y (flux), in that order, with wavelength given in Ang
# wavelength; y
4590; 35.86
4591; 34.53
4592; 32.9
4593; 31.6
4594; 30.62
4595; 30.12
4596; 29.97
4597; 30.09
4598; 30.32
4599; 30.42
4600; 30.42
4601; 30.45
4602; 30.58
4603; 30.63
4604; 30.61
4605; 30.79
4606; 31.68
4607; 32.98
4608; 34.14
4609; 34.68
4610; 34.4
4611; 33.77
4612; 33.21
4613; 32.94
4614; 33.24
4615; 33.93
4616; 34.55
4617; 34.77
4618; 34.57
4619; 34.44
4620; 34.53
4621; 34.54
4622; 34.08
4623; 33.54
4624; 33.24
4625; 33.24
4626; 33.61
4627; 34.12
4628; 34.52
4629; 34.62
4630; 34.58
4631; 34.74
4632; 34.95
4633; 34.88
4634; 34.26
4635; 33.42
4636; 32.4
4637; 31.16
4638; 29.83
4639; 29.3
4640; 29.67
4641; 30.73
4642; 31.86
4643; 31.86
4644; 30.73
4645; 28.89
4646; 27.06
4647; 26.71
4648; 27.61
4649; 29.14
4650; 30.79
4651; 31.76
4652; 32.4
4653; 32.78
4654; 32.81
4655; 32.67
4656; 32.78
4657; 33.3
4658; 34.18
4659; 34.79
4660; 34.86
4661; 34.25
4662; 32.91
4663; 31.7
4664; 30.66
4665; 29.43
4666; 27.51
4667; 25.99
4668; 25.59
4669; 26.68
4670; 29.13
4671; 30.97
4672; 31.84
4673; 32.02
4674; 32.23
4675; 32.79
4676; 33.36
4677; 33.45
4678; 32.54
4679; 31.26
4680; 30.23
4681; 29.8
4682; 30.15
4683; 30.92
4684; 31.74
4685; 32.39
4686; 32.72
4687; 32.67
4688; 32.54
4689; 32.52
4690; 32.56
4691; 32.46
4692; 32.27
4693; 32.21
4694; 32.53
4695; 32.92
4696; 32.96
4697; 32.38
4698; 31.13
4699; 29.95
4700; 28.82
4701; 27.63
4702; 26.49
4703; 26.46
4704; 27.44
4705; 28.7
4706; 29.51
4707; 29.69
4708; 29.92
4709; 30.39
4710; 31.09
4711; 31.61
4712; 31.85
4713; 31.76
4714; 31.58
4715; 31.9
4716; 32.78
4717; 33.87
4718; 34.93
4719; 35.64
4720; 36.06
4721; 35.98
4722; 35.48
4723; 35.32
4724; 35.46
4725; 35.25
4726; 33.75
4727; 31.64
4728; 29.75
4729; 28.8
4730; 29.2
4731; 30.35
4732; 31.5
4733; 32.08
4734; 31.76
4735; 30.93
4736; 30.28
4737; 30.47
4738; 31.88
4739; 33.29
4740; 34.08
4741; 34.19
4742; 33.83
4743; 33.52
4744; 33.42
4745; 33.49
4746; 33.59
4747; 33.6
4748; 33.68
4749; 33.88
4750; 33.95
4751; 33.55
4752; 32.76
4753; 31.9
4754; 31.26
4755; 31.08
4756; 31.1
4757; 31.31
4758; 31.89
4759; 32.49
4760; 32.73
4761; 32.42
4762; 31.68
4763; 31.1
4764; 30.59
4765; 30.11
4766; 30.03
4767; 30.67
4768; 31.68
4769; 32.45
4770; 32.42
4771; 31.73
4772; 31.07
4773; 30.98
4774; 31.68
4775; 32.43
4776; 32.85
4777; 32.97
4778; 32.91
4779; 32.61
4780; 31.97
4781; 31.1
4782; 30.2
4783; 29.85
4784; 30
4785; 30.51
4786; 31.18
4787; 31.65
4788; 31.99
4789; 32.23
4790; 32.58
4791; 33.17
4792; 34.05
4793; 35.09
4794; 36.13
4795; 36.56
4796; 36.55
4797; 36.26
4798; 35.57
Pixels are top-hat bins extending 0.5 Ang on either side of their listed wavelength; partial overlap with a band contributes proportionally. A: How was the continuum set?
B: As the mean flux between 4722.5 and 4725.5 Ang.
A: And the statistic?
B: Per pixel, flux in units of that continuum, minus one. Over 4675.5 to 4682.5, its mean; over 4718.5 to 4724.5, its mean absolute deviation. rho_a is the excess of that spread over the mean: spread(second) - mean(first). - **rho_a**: 0.114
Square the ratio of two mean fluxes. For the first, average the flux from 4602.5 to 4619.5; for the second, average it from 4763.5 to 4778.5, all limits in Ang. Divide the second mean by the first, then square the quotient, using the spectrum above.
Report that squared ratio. 0.91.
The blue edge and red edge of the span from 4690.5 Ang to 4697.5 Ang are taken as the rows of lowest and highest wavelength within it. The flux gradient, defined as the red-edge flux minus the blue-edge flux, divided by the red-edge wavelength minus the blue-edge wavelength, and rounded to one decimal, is 0.0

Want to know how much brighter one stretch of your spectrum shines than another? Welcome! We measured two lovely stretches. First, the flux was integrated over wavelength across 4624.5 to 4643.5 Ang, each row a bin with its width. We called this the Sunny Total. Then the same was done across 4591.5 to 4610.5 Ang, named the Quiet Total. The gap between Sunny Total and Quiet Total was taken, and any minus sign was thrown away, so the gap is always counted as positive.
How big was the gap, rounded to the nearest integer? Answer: 26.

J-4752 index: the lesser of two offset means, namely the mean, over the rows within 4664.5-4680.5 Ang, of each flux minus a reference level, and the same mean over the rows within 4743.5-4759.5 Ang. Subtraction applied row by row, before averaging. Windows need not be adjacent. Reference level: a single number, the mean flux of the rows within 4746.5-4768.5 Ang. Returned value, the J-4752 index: -1.7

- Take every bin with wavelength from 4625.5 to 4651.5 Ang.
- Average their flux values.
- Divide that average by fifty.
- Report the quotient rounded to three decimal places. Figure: 0.633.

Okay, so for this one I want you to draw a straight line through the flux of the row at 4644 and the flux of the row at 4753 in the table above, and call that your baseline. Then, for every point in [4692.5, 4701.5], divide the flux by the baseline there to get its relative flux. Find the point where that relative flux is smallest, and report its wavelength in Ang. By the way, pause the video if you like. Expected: 4701 Ang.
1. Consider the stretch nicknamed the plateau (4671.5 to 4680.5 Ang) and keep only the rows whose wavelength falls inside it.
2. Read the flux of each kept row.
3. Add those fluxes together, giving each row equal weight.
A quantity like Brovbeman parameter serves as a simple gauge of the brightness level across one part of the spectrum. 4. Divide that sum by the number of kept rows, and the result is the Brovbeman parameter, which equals 32.2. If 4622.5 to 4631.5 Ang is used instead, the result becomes 34.0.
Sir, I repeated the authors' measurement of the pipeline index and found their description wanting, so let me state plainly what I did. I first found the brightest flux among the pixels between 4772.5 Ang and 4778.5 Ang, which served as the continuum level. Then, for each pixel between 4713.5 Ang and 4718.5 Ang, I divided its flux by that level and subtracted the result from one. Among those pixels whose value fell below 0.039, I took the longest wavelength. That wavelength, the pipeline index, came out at 4718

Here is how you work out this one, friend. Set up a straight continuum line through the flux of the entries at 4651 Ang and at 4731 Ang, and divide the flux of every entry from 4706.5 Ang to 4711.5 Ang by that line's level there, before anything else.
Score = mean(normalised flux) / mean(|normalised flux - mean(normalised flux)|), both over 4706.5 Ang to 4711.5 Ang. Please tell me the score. 46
